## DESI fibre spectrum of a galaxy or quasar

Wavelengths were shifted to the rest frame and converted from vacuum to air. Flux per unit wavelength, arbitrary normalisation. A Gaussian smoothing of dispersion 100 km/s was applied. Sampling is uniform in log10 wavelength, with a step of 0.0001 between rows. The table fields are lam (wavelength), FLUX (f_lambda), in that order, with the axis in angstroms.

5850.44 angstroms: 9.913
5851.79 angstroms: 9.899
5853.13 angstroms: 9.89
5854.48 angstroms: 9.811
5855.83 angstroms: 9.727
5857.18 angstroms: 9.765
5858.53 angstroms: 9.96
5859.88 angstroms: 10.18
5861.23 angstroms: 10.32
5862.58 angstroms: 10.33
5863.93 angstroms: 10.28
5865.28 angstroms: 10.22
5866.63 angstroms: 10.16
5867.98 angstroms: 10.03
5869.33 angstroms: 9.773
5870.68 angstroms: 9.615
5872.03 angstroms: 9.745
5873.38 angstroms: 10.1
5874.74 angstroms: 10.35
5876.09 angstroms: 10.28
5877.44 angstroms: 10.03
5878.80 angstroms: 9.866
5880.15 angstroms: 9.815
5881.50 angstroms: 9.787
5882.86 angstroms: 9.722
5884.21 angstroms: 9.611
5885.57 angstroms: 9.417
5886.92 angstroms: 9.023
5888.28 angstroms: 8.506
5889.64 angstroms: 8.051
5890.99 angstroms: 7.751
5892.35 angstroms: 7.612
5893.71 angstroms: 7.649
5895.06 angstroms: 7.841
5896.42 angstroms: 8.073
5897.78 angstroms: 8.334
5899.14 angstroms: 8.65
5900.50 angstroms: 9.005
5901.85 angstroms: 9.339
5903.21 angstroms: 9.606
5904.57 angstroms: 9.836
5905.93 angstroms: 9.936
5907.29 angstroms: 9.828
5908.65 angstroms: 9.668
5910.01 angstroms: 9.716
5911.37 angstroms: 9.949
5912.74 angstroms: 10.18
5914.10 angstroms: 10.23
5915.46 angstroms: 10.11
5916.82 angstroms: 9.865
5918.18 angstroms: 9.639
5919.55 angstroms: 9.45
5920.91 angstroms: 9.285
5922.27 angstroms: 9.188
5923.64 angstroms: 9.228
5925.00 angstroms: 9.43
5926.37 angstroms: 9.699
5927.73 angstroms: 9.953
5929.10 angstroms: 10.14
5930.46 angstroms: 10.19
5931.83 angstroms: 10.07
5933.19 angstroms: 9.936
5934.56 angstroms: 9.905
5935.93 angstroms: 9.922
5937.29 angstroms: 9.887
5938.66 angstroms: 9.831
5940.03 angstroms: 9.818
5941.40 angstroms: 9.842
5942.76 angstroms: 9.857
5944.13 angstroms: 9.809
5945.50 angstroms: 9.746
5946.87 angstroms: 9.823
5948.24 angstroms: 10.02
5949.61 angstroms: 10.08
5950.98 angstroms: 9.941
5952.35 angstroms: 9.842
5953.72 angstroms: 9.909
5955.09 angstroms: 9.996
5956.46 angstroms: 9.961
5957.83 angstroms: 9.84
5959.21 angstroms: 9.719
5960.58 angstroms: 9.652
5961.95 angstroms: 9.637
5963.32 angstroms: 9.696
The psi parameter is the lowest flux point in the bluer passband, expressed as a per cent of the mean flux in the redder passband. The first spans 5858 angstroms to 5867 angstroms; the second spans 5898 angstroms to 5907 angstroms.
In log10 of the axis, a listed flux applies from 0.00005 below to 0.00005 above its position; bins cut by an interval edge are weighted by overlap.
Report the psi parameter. 106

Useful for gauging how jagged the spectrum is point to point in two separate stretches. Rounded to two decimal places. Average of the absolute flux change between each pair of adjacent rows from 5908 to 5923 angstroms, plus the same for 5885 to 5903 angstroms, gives 0.45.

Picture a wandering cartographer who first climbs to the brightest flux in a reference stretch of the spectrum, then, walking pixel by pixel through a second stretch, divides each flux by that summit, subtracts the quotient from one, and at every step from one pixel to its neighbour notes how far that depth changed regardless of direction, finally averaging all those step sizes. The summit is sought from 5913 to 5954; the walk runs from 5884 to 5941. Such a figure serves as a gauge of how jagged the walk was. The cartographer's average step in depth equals 0.018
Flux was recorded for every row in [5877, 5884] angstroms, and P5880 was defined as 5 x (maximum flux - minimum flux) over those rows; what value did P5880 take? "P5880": 1.5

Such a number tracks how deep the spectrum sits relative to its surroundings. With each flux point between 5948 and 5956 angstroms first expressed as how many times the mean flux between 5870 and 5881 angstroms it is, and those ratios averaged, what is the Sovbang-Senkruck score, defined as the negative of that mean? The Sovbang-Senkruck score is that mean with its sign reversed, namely -0.999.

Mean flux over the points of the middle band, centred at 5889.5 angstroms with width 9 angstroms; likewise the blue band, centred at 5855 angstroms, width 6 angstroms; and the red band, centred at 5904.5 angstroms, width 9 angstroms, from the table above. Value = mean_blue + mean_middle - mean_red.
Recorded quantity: 8.5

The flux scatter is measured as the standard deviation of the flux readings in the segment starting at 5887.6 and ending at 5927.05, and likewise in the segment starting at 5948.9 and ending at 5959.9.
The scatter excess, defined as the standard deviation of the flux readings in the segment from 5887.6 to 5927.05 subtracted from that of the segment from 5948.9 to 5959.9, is -0.7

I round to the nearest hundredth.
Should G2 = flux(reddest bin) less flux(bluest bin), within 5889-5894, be -0.40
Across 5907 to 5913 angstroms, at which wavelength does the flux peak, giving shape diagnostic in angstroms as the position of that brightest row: 5912.74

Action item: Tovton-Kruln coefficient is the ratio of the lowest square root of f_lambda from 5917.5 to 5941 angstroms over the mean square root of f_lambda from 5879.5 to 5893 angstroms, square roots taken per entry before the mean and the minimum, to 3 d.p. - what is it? 1.016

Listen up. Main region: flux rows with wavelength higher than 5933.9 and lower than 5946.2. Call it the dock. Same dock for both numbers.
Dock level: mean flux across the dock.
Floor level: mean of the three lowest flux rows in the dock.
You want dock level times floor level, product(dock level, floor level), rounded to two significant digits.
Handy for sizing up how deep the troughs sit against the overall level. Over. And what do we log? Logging 96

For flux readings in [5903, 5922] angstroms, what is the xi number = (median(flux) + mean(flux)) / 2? 9.8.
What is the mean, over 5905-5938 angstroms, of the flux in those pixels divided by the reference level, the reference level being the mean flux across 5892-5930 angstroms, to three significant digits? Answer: 1.05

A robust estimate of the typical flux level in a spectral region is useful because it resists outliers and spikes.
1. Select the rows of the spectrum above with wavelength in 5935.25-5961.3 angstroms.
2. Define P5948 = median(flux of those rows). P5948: 9.8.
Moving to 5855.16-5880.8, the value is 10.0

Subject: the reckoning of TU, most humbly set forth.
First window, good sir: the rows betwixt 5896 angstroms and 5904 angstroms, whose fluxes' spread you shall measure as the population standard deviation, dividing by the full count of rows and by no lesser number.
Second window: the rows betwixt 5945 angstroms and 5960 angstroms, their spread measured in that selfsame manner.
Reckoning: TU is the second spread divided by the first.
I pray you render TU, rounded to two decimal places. 0.20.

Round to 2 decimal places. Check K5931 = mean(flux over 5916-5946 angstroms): 9.76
